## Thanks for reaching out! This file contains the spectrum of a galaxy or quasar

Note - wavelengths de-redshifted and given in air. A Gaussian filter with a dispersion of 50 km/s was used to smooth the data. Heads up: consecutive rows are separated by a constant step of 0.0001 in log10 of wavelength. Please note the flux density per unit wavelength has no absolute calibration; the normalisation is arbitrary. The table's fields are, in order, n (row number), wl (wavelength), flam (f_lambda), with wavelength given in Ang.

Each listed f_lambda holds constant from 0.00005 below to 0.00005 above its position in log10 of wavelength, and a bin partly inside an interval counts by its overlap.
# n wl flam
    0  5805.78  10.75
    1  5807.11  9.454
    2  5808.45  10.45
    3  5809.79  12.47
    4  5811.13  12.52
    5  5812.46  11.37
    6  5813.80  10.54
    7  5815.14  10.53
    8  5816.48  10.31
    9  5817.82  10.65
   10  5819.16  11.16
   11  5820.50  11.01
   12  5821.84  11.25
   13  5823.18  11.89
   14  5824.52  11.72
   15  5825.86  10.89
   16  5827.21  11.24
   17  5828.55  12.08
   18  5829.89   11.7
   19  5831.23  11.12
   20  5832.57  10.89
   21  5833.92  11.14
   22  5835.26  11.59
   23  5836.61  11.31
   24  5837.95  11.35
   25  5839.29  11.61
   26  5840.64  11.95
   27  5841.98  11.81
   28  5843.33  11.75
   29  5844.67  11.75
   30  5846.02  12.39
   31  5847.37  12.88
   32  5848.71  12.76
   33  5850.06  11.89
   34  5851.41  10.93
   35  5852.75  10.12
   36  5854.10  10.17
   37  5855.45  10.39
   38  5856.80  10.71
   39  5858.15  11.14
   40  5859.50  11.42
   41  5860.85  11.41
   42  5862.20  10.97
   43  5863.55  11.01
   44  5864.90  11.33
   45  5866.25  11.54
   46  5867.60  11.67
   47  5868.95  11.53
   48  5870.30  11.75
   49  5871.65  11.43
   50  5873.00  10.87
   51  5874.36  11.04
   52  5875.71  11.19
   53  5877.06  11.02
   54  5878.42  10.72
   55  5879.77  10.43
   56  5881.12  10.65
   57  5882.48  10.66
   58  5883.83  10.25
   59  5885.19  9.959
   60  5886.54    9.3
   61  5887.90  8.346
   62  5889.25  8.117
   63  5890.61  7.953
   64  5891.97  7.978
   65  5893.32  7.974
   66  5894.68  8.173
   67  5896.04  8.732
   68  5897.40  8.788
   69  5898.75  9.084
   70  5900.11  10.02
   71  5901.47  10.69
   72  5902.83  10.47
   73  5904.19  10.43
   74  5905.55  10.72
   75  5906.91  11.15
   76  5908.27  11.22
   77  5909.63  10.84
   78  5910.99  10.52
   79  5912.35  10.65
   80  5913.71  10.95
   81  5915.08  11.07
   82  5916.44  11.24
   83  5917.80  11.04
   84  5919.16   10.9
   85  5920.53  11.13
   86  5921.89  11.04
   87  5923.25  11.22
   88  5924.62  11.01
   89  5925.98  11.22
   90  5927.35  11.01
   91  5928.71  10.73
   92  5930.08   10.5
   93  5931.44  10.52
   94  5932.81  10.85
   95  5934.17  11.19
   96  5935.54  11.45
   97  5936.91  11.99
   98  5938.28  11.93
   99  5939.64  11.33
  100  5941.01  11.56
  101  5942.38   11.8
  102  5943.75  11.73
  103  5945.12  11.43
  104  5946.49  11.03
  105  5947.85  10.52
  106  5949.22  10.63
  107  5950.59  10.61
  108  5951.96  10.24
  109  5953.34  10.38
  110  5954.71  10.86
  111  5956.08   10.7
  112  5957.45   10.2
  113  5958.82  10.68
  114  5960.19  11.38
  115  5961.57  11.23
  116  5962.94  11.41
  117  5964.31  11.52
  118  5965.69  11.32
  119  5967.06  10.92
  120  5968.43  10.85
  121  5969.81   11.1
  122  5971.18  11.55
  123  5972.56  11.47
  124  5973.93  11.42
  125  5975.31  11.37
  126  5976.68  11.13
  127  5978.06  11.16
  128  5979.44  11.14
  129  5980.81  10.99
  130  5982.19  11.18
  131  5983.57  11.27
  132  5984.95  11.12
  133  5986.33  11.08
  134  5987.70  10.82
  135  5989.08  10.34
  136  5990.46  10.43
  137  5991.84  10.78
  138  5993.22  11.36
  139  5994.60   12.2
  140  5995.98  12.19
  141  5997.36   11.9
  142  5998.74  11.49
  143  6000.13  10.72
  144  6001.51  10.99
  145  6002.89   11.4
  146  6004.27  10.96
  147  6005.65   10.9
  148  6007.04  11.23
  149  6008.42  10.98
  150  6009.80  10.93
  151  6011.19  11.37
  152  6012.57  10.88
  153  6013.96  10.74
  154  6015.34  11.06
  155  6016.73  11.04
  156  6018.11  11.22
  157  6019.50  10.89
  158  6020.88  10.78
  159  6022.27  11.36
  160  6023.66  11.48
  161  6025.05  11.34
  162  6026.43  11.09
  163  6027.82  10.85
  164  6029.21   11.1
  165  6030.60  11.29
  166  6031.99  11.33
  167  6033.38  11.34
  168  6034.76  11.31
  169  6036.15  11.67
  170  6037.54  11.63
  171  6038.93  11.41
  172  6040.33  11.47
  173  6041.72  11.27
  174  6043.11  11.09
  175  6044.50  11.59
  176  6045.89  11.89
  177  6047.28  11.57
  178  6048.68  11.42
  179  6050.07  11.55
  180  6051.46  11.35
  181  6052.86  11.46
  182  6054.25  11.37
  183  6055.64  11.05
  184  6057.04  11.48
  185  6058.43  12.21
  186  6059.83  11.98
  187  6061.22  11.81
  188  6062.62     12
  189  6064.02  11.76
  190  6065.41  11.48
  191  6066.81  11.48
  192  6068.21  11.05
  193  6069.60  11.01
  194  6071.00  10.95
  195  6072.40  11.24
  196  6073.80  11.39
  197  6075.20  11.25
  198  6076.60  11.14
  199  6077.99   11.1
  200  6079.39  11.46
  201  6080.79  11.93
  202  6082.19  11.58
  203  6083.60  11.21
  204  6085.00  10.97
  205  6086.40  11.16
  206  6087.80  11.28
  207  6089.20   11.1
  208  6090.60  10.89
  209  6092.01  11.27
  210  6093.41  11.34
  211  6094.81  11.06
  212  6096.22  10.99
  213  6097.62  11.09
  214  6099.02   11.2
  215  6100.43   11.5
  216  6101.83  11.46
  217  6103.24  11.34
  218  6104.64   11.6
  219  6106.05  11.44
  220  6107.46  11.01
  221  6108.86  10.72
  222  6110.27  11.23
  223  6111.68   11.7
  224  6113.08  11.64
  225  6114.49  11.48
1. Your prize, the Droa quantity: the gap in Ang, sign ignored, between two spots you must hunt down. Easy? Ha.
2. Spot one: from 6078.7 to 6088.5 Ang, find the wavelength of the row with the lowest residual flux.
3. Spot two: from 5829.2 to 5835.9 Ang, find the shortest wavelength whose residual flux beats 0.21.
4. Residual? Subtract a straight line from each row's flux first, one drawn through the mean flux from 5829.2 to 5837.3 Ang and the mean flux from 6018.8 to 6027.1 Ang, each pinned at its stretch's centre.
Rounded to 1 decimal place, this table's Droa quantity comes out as 255.1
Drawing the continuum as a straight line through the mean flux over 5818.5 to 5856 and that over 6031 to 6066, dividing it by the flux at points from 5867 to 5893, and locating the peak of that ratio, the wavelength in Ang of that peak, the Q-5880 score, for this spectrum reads 5890.61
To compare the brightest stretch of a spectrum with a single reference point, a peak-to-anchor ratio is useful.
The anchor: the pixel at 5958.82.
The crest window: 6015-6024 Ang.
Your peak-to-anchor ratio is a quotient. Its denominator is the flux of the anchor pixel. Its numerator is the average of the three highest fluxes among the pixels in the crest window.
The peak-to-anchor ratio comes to 1.06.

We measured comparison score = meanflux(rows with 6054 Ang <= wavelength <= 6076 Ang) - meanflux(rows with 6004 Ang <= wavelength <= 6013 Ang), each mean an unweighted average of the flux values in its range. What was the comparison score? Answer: 0.4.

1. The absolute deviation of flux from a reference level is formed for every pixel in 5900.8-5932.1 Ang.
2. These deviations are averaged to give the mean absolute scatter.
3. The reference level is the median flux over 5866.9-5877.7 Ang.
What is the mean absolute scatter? 0.43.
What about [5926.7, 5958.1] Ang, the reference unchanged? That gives 0.54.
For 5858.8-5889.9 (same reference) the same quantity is 0.73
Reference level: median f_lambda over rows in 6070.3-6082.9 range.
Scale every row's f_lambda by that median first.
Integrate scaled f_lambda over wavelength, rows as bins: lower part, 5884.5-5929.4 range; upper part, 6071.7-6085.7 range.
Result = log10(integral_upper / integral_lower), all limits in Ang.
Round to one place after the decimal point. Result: -0.5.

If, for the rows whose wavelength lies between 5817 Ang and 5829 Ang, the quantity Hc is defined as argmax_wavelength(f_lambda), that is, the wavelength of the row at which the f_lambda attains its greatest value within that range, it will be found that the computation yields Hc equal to 5828.55 Ang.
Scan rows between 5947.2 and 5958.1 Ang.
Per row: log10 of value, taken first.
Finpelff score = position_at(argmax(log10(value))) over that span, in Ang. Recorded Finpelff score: 5954.71 Ang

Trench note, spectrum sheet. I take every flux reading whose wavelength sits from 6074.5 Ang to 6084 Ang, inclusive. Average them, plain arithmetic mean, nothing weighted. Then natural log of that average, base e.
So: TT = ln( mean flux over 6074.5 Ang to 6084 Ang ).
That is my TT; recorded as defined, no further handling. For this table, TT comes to 2.43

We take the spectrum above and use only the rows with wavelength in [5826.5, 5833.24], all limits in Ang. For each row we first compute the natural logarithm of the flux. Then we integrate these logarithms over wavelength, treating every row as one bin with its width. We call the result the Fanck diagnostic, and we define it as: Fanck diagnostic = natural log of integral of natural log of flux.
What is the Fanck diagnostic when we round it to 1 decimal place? 2.8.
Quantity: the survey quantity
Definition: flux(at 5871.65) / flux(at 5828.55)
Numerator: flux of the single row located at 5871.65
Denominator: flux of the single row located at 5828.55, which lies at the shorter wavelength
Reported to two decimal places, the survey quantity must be 0.95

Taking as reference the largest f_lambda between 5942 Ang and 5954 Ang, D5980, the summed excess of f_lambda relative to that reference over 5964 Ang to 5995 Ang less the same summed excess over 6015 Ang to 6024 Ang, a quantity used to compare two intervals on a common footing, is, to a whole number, -10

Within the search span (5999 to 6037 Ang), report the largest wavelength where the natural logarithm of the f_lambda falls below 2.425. 6030.60 Ang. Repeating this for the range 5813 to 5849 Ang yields 5833.92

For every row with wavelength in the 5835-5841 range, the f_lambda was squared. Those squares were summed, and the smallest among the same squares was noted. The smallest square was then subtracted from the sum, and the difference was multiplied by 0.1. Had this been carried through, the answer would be 54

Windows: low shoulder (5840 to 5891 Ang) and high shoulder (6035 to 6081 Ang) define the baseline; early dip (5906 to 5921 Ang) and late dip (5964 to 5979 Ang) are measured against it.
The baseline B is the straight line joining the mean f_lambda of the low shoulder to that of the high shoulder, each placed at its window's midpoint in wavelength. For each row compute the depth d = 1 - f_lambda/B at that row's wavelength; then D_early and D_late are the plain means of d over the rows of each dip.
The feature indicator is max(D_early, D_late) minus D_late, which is 0.011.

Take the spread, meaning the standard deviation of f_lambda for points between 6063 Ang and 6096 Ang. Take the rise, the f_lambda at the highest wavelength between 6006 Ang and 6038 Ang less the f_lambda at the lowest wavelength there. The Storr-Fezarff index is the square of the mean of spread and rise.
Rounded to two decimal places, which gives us 0.11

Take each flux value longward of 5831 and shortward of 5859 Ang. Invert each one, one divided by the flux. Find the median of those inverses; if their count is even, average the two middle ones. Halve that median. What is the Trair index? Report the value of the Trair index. 0.0441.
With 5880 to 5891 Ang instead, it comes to 0.0520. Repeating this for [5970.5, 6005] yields 0.0448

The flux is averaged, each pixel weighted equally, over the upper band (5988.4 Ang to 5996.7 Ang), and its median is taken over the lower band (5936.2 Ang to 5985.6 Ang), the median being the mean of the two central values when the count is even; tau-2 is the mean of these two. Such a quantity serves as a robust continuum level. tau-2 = 11.2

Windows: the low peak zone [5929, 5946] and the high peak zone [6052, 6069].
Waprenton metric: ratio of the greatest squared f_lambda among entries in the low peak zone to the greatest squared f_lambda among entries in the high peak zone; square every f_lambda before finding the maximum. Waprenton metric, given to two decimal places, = 0.96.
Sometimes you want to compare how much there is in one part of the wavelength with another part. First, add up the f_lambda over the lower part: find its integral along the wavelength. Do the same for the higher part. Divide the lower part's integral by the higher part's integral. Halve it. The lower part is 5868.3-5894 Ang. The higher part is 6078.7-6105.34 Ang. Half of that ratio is 0.43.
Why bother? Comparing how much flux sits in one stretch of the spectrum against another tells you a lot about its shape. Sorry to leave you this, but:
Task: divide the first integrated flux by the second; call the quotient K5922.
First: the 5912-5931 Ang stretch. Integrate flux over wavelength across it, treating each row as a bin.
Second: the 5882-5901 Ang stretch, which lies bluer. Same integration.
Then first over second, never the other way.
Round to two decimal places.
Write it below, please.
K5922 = 1.23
